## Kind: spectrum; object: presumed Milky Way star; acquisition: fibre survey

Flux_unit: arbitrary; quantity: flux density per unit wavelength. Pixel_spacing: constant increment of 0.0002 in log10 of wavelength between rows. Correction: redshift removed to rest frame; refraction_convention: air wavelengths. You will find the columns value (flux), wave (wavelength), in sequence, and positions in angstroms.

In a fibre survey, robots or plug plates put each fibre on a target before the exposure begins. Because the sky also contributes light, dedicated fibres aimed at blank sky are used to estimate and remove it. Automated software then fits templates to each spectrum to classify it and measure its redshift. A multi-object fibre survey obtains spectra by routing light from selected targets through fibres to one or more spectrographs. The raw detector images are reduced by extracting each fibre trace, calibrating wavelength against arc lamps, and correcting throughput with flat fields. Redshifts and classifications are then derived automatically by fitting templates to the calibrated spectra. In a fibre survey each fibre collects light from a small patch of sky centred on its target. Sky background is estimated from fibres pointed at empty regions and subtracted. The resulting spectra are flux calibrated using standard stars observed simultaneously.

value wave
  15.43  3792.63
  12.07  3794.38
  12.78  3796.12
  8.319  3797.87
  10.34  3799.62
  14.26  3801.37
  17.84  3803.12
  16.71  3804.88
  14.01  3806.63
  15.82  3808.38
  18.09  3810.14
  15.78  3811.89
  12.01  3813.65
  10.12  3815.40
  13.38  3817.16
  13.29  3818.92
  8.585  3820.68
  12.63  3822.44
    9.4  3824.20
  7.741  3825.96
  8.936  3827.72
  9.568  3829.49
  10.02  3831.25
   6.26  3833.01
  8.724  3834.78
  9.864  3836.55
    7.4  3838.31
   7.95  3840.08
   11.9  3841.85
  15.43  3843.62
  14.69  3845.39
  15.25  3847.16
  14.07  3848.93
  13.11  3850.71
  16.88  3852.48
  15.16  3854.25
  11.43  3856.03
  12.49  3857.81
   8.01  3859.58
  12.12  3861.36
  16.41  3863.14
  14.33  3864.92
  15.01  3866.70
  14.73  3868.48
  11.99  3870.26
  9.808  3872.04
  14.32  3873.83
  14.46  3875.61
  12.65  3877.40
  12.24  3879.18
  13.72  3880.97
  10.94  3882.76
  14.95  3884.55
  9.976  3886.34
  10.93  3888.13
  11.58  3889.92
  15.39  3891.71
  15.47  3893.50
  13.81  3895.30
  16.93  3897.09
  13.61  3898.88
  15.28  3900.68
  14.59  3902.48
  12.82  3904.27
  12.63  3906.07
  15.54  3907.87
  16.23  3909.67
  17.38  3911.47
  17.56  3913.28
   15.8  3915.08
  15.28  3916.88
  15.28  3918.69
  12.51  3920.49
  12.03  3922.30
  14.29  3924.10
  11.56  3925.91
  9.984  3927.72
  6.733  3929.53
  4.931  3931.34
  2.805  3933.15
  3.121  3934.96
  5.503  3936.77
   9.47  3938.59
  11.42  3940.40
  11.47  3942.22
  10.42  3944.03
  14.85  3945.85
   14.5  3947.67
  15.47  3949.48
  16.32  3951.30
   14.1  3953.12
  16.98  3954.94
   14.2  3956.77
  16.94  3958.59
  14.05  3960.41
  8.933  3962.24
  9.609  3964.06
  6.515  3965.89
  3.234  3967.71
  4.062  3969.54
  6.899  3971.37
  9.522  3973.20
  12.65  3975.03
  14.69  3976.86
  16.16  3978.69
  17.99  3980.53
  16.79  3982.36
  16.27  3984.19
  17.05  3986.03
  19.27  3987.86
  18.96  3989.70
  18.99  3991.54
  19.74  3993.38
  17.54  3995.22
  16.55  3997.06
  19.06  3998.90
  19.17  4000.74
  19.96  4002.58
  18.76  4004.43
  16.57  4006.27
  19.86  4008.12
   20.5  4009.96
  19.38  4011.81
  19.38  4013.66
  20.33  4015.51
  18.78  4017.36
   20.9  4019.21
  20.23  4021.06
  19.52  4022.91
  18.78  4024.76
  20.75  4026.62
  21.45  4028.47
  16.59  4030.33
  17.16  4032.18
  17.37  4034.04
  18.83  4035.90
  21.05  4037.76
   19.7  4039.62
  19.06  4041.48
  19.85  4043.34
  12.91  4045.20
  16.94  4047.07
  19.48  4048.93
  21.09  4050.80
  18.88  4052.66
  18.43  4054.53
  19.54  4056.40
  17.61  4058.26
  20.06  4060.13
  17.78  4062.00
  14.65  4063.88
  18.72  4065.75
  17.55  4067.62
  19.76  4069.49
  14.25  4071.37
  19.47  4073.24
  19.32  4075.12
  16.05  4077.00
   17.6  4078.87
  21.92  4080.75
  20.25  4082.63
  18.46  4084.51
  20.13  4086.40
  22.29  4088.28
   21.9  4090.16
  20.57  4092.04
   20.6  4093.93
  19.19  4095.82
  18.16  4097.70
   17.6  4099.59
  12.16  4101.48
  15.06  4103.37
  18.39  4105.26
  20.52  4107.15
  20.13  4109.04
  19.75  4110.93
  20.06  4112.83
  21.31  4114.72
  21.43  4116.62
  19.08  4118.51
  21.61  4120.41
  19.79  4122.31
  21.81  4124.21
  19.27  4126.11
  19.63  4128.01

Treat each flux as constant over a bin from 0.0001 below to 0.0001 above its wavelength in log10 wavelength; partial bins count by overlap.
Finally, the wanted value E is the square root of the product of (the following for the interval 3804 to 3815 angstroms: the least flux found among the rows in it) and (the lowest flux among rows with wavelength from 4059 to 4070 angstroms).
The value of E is 13.3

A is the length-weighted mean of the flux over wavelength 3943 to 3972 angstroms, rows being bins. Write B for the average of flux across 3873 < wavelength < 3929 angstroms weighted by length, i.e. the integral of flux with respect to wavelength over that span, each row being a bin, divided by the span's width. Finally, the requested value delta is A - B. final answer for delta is -2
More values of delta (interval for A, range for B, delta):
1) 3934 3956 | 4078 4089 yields -8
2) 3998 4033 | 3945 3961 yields 4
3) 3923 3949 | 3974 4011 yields -8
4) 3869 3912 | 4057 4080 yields -4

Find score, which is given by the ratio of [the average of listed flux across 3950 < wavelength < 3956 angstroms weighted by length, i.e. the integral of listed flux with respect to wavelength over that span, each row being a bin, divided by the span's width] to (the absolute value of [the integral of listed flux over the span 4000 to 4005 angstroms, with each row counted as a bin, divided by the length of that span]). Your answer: 0.8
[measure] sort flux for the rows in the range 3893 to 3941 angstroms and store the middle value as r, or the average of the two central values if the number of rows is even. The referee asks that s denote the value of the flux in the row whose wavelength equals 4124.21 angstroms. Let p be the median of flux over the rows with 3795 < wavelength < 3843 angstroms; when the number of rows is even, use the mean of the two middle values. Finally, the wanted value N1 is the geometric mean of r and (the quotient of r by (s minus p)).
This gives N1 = 4.0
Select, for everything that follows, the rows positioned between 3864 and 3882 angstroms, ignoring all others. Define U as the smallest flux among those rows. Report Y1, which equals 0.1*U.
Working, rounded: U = 9.808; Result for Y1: 0.98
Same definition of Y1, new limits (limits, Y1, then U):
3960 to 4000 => 0.32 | 3.234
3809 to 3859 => 0.63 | 6.26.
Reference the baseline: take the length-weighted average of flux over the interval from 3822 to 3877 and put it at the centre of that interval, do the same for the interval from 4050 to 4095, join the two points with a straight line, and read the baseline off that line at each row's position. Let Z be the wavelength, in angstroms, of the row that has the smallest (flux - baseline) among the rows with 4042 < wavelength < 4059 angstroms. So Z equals 4045.20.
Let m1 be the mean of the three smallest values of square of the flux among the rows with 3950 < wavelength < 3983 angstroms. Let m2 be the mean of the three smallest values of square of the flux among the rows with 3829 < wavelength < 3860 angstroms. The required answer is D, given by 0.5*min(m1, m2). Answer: 12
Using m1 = 23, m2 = 52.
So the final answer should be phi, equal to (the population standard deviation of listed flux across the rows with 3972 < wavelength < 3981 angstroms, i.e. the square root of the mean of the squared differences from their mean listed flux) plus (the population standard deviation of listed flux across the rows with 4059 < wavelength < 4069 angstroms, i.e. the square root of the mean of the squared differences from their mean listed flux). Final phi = 4.7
